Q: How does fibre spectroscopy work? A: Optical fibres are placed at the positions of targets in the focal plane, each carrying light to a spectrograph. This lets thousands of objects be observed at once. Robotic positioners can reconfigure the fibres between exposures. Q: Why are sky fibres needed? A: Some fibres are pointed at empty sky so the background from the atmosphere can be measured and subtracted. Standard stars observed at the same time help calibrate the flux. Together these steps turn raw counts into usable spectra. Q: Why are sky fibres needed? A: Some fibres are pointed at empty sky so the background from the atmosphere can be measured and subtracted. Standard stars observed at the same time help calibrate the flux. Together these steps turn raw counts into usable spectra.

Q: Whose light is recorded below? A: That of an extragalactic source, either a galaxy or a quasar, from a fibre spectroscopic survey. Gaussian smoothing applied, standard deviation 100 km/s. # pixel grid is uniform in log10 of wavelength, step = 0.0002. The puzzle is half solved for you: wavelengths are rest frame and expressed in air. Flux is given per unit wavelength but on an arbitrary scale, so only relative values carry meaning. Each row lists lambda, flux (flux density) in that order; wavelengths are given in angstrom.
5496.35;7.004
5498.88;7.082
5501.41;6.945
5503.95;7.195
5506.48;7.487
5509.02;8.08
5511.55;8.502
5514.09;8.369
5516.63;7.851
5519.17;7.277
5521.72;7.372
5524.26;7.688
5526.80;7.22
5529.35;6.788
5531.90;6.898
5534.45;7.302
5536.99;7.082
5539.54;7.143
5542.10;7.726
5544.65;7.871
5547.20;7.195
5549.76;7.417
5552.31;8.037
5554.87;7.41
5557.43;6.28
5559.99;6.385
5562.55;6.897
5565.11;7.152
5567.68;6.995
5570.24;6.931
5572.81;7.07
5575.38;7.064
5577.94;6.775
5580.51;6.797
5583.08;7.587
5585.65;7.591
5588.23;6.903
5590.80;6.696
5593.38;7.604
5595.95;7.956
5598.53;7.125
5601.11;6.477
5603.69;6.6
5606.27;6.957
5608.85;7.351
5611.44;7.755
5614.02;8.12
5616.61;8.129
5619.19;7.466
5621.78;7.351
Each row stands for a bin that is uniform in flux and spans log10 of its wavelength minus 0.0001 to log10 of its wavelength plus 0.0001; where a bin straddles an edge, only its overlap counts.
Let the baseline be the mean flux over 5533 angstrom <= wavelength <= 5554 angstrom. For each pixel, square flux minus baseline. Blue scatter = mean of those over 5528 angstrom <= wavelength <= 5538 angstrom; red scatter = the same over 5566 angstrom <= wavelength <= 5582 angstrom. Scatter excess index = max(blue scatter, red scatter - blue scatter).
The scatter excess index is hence 0.24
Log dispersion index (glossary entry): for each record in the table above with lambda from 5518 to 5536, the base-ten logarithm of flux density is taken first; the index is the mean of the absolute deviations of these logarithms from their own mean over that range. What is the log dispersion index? 0.0132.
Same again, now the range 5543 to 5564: 0.0308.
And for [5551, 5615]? 0.0248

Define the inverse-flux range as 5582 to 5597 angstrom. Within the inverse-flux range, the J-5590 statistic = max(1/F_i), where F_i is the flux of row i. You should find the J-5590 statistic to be 0.149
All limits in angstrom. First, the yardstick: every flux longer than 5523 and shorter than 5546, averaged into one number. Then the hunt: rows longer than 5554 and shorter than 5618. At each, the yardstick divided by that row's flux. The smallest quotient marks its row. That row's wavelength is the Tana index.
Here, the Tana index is 5616.61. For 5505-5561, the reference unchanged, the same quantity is 5511.55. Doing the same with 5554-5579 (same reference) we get 5554.87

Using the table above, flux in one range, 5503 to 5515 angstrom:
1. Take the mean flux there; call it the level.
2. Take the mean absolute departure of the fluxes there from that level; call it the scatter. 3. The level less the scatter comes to 7.5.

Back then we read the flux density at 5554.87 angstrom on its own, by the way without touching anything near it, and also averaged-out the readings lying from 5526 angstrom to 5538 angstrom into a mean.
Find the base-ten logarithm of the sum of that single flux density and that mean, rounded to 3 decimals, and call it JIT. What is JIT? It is 1.160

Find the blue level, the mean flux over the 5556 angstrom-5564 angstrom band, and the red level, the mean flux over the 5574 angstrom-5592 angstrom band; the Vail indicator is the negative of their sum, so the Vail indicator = -13.6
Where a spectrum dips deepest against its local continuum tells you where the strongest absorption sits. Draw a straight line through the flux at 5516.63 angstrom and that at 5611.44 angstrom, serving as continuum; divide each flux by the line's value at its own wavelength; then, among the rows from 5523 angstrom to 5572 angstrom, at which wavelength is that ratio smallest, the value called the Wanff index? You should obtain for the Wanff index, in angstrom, 5557.43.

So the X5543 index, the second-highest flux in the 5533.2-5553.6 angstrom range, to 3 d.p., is 7.871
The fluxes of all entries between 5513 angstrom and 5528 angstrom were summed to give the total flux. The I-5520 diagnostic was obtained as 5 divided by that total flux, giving 0.109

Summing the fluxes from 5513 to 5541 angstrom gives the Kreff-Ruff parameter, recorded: 81.0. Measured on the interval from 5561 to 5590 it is 77.8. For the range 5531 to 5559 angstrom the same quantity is 80.4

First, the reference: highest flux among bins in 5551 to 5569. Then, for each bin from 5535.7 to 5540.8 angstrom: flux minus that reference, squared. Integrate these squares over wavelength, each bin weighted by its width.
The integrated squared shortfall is 4.4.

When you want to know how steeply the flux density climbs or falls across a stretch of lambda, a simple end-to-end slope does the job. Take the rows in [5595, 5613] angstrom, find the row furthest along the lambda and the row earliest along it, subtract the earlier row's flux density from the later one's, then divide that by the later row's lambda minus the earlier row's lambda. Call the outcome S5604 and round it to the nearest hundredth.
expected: -0.01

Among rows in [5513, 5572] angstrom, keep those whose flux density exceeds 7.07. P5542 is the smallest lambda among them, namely 5514.09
